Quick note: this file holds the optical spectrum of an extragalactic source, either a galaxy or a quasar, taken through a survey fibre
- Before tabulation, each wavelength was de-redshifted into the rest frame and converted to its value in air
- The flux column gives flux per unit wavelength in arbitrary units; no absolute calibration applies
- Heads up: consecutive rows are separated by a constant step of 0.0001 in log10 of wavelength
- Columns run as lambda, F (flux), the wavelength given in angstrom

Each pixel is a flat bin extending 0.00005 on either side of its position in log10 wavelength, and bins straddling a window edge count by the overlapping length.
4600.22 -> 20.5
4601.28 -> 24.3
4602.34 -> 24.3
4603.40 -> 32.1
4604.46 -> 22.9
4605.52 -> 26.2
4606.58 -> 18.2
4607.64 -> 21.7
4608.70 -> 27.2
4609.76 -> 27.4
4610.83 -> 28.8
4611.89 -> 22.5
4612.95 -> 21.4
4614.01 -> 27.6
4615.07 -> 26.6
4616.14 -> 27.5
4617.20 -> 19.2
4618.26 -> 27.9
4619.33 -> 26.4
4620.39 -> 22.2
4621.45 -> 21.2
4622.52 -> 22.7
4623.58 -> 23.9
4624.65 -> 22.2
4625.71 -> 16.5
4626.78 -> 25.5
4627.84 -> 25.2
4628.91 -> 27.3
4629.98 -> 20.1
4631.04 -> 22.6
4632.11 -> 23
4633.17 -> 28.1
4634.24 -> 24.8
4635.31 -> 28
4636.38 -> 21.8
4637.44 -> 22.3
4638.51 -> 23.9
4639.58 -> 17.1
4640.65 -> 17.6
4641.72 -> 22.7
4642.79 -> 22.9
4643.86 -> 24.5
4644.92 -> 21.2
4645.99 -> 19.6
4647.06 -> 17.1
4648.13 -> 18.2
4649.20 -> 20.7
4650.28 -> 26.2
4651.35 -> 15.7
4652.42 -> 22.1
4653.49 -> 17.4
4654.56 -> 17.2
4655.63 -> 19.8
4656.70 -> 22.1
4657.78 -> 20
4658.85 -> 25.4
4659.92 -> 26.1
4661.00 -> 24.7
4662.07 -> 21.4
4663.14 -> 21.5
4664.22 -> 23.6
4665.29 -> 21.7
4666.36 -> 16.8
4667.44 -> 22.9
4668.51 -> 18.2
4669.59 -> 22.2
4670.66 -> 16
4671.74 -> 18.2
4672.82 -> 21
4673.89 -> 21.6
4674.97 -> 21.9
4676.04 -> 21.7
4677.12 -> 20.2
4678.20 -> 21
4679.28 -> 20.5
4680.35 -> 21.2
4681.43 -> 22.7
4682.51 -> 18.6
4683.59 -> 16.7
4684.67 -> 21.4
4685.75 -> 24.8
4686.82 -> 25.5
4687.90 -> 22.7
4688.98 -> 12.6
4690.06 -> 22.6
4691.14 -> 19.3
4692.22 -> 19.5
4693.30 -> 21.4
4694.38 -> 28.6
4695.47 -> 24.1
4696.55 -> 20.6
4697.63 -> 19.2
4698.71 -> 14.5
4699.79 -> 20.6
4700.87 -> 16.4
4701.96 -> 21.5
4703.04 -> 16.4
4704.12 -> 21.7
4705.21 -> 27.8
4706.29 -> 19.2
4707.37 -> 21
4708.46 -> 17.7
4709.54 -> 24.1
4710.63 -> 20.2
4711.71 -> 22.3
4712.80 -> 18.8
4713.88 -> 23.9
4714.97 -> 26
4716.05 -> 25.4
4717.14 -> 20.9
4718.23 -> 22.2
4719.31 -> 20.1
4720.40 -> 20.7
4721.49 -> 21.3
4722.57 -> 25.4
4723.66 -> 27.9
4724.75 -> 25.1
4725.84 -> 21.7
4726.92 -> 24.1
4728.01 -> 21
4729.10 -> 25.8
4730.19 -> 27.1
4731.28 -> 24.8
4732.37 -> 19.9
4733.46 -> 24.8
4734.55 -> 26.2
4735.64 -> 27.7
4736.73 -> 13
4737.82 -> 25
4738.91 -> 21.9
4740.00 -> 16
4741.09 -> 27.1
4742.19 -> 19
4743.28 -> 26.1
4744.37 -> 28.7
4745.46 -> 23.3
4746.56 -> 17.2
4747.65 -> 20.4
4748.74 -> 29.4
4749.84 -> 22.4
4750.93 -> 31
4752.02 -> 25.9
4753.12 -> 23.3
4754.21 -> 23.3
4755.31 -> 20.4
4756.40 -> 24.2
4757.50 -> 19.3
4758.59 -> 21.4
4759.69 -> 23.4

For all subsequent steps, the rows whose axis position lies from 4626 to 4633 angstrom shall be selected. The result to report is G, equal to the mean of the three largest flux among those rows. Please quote 26.0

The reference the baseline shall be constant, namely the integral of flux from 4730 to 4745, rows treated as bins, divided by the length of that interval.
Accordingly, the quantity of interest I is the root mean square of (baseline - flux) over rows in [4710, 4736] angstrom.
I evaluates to 2.7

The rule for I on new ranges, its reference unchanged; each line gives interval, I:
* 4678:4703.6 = 4.5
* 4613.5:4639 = 3.1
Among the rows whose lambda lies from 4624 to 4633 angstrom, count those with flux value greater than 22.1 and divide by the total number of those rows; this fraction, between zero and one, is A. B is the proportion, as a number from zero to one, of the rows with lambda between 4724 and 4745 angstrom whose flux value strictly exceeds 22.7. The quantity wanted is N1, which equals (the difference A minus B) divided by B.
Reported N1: 0.2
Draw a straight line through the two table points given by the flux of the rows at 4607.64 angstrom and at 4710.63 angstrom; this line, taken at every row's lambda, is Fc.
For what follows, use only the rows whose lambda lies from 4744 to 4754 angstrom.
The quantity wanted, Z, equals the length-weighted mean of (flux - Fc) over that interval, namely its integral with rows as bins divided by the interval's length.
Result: 4.9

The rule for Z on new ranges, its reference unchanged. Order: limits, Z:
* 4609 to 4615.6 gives 4.1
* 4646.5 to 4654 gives -1.4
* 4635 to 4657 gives -0.4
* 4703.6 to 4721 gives 1.8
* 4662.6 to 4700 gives 0.1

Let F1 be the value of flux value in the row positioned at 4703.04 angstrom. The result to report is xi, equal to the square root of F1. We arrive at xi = 4.05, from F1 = 16.4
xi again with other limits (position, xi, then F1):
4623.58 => 4.89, 23.9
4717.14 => 4.57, 20.9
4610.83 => 5.37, 28.8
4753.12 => 4.83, 23.3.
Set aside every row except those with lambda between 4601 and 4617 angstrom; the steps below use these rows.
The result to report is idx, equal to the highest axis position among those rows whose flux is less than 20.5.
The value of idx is 4606.58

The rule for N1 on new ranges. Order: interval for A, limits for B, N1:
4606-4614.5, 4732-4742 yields 0.1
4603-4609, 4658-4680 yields 1.7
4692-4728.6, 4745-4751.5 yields -0.2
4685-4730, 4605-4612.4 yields -0.2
